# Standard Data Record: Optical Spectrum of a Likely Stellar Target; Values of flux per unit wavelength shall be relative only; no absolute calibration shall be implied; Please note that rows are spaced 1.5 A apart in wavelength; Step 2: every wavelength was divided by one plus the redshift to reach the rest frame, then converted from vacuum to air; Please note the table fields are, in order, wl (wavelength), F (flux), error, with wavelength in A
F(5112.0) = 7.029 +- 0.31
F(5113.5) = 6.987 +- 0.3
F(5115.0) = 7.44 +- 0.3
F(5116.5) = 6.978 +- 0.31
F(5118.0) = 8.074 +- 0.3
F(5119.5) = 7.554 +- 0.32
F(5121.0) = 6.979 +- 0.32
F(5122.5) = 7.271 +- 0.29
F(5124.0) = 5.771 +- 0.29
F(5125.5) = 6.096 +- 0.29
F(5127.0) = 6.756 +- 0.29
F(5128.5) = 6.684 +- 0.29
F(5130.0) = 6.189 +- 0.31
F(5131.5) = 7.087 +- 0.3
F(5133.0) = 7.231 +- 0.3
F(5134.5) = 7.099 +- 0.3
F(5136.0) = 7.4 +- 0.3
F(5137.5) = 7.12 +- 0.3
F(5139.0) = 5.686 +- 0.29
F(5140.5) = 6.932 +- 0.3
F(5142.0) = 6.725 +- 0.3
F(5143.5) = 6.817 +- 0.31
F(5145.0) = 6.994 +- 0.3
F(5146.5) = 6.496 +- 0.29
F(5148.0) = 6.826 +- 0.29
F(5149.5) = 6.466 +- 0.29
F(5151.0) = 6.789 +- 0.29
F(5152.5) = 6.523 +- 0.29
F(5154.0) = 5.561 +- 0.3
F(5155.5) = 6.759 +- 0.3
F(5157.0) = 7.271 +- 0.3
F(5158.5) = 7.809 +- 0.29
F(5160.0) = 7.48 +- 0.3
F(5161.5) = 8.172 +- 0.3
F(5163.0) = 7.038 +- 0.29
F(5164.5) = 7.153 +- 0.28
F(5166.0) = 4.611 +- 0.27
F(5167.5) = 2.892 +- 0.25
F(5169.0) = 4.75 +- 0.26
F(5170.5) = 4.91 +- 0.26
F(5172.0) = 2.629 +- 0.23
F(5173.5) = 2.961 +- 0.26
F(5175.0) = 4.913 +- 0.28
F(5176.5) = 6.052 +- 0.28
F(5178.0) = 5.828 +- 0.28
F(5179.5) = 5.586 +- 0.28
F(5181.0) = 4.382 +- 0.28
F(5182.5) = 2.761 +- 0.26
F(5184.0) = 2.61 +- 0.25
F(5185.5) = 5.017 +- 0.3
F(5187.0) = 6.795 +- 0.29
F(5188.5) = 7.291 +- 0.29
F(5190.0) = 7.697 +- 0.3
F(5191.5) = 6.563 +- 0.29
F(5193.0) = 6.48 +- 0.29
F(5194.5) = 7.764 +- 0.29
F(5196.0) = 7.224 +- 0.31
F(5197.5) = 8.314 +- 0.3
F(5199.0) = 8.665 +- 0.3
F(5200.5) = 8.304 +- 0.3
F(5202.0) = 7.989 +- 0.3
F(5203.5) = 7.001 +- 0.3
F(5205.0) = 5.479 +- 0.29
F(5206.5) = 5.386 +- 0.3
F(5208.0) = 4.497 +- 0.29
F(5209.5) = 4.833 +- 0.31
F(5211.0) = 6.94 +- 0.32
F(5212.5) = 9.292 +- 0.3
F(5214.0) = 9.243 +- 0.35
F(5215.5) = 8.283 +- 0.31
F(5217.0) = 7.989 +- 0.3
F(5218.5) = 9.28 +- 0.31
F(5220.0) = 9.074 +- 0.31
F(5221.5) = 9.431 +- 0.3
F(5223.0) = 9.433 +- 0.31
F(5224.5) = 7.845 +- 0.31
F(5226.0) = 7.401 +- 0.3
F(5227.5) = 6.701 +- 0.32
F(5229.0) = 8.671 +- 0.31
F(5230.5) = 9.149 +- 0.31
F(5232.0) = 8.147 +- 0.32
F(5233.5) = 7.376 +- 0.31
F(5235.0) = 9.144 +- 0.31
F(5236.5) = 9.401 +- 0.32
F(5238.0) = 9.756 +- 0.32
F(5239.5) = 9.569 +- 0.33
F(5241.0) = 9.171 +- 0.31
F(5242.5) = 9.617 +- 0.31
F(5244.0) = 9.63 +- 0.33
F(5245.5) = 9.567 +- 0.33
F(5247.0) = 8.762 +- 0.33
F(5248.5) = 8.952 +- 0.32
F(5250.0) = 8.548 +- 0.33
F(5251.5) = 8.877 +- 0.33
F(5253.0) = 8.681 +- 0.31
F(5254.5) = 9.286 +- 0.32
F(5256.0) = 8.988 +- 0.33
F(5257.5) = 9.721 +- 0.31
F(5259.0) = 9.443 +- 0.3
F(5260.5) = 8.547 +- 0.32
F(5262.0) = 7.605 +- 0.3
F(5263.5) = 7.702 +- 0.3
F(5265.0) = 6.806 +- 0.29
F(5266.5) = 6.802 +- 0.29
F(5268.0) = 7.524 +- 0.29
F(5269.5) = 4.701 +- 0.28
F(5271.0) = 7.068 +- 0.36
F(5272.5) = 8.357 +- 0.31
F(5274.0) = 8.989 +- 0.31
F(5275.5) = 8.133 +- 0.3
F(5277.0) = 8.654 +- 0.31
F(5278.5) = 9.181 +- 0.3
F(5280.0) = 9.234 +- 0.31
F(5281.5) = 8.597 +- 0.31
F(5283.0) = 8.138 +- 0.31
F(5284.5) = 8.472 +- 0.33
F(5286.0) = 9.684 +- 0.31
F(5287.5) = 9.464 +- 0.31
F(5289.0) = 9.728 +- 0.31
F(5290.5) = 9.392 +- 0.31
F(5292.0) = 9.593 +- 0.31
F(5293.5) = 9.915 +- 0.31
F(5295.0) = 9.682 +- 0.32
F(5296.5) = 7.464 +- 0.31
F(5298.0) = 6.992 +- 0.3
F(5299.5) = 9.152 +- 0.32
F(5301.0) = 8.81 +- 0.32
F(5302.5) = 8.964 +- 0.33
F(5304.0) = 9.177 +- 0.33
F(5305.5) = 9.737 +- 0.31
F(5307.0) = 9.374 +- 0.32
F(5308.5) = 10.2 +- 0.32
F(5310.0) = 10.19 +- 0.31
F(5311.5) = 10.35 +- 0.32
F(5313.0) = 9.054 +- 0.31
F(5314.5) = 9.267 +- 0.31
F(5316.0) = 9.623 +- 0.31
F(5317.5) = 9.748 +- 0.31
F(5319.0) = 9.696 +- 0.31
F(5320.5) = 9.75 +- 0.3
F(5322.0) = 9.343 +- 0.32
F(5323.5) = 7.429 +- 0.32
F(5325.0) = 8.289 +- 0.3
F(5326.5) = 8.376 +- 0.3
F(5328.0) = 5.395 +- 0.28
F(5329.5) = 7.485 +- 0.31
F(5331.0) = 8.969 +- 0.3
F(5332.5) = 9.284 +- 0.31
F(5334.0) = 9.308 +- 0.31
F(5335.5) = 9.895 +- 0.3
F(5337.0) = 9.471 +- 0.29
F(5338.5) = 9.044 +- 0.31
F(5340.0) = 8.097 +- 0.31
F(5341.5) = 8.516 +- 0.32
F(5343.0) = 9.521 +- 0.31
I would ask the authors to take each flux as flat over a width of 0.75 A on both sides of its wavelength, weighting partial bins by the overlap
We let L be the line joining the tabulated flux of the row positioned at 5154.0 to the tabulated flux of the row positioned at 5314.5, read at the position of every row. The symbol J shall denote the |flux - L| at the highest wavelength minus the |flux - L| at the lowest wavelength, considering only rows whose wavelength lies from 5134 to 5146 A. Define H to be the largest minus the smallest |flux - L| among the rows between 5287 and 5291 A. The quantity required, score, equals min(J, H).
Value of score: -0.3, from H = 0.4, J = -0.3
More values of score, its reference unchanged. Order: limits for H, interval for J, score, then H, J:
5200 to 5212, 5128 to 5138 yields 0.2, 2.2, 0.2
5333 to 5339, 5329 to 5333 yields -1.7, 0.6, -1.7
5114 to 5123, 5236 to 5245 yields 0.1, 1.2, 0.1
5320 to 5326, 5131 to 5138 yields -0.1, 1.9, -0.1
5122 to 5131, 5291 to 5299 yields 1.0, 1.5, 1.0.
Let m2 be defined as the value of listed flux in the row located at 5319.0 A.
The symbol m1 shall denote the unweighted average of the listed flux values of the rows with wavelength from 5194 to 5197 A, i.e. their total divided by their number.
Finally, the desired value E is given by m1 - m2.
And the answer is -2.2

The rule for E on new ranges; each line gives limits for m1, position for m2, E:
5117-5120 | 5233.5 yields 0.4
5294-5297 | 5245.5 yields -1.0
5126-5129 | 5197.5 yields -1.6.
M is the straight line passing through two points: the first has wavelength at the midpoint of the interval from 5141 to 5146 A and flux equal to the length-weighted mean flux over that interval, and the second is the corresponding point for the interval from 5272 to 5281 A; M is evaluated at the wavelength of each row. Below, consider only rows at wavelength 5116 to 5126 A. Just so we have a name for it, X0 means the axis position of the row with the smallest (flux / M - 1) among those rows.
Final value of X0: 5124.0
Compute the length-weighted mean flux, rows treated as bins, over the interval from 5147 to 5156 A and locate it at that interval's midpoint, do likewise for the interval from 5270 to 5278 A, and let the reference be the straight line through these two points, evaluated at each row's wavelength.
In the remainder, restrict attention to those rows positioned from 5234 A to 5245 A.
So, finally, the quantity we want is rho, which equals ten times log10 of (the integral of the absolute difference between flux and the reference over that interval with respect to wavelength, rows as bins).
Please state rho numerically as 13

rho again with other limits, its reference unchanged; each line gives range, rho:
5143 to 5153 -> 4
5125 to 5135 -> 8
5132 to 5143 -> 9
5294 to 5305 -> 10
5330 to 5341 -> 7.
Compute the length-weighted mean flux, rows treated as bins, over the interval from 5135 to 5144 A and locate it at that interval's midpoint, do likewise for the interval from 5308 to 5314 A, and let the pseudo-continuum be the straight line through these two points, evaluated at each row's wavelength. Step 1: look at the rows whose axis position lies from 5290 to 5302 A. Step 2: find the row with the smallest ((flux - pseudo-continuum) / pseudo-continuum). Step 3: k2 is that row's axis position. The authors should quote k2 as 5298.0 A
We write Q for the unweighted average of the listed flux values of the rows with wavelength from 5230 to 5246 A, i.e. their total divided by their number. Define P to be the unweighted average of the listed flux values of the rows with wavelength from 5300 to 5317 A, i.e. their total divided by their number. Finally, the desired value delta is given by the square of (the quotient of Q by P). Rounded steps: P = 9.5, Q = 9.1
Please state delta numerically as 0.9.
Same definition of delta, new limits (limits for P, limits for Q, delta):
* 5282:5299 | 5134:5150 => 0.6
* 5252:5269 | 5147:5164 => 0.7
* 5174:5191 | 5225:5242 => 2.6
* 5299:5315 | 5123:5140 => 0.5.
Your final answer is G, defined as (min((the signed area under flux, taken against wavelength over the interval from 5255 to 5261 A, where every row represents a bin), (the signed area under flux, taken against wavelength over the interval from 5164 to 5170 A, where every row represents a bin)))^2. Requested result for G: 815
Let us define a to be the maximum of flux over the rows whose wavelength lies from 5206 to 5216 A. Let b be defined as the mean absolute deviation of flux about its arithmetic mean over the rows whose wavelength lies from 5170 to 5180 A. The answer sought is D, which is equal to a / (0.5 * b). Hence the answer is 17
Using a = 9.292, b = 1.09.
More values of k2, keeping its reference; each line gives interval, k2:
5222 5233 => 5227.5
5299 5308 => 5301.0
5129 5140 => 5139.0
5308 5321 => 5313.0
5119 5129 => 5124.0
